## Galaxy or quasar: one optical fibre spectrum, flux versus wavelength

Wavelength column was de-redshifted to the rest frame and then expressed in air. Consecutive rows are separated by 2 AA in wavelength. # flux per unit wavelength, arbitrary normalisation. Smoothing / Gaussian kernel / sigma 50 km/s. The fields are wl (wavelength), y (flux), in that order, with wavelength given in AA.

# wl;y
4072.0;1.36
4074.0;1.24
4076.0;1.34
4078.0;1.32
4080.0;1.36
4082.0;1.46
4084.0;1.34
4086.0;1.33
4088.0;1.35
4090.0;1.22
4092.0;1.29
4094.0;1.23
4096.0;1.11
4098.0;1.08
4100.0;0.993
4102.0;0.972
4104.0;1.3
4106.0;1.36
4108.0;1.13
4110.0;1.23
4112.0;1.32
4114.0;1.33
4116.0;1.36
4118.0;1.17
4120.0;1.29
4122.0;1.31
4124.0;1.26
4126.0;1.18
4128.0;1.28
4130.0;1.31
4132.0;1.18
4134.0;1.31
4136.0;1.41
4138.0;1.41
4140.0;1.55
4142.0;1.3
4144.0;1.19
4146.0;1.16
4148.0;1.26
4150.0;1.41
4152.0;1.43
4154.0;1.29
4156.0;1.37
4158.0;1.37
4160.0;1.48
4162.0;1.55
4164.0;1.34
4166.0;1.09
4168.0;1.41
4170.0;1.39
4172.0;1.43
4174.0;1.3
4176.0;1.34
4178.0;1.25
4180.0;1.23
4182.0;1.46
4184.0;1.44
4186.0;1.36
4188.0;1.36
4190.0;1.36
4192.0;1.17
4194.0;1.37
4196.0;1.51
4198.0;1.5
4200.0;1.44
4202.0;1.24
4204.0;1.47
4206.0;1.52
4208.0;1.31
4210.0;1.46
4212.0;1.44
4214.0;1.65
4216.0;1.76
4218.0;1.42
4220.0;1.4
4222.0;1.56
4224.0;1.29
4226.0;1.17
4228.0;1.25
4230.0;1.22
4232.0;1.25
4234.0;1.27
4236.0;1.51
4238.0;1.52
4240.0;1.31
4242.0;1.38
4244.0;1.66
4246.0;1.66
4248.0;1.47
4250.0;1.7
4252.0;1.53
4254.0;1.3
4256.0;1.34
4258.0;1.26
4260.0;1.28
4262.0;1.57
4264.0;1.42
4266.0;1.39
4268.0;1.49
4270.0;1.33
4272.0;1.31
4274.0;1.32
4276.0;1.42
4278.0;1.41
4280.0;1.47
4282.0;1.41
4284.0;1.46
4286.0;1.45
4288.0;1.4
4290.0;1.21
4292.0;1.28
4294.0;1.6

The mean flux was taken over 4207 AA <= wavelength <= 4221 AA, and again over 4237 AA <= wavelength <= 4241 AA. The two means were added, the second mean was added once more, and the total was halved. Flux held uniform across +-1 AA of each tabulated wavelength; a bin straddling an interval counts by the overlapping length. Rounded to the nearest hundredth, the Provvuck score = 2.16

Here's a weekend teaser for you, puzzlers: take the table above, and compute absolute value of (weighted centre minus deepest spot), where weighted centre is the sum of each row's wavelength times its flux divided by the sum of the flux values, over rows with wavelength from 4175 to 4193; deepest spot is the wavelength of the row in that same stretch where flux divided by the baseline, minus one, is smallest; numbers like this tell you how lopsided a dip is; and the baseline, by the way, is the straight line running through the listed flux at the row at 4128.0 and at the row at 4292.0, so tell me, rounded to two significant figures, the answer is 8.0 AA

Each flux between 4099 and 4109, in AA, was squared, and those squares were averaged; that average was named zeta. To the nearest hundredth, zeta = 1.35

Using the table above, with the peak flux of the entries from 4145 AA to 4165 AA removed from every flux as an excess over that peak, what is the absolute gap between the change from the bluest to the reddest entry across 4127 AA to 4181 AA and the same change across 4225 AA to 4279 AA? 0.29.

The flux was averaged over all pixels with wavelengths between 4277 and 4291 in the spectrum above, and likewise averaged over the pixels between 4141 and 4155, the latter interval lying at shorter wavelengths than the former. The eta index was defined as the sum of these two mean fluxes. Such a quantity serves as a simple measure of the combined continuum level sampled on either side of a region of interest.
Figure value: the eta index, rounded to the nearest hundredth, 2.69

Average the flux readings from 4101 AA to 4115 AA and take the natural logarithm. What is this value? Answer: 0.21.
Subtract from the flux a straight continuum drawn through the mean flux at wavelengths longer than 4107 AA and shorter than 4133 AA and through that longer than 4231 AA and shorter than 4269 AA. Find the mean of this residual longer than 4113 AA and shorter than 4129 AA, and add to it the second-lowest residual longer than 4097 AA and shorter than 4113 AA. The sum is -0.22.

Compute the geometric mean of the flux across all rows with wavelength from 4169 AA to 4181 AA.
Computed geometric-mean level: 1.32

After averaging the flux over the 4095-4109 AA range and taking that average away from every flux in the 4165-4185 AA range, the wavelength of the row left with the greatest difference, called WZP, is 4182.0 AA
